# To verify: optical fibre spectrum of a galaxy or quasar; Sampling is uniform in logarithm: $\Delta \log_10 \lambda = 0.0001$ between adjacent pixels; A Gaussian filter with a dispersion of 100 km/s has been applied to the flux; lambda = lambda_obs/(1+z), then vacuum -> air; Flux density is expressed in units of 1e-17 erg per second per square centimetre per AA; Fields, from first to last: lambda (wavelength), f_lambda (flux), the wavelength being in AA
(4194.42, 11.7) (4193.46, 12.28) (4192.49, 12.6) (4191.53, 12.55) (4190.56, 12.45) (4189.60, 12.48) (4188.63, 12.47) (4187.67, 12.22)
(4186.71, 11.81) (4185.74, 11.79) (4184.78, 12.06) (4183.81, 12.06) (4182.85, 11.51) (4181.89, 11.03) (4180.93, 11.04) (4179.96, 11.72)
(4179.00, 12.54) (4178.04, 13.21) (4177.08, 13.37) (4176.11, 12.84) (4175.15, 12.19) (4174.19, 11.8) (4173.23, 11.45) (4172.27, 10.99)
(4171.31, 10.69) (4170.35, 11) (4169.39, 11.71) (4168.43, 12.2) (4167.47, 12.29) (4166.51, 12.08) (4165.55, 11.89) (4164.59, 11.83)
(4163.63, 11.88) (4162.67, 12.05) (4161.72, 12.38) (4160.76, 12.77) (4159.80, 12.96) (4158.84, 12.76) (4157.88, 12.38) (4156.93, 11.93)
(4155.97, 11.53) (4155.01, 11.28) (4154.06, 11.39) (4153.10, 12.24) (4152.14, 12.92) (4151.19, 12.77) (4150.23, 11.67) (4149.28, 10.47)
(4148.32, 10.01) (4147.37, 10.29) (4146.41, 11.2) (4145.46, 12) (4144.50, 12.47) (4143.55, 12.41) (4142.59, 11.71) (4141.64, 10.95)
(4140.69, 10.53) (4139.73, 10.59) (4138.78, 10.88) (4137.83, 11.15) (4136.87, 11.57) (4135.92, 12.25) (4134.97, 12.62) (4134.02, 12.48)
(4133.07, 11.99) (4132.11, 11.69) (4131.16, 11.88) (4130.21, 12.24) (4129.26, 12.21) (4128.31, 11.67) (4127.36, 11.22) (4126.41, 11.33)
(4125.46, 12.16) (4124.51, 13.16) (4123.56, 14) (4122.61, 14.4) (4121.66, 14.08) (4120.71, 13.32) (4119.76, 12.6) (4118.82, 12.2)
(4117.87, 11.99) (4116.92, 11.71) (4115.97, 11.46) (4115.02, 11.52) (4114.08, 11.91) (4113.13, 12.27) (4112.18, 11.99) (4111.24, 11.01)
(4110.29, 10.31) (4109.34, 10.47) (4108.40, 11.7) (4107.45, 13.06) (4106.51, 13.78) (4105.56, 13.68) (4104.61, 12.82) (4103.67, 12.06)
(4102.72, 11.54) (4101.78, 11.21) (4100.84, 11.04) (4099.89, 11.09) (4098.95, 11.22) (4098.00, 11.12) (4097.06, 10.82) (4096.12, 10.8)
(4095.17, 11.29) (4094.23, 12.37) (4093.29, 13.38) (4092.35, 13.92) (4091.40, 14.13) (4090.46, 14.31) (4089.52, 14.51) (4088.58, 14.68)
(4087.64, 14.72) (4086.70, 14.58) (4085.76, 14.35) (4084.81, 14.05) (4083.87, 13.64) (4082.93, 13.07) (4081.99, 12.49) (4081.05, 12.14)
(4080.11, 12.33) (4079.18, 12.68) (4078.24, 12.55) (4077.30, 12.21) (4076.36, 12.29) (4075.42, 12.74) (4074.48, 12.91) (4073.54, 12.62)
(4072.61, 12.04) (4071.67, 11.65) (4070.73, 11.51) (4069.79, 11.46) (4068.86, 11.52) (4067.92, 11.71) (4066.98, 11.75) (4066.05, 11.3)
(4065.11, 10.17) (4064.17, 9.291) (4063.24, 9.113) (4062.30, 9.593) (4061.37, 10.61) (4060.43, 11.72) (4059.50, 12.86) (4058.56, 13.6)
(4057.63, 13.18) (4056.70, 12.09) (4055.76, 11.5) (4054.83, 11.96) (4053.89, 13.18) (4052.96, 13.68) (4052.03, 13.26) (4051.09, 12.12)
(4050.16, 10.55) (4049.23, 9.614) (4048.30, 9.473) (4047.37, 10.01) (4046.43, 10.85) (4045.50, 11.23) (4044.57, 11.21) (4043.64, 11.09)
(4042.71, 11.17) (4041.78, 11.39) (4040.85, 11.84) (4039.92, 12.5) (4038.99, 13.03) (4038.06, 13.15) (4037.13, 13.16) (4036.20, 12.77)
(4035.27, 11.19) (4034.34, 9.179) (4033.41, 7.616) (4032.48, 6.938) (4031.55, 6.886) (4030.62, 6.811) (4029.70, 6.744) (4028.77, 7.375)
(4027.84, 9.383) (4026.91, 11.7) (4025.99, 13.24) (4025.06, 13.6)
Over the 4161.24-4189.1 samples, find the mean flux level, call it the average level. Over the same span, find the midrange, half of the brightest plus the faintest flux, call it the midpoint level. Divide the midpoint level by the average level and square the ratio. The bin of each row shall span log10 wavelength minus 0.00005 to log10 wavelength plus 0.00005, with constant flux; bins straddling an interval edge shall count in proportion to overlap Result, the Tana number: 1.02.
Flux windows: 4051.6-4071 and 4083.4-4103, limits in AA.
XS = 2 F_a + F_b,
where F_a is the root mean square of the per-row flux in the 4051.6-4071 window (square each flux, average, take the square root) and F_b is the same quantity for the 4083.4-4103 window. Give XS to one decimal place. 36.4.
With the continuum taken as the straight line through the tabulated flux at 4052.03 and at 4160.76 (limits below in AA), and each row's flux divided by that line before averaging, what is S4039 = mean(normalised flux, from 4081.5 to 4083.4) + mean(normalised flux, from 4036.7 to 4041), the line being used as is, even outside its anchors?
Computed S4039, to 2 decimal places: 1.93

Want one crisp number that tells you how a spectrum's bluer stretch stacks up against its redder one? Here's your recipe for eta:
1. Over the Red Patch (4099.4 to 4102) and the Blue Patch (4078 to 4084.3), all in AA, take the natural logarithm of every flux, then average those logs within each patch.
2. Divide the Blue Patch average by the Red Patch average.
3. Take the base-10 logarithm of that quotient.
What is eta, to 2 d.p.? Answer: 0.02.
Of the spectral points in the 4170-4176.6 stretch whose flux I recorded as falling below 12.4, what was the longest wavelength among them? 4175.15 AA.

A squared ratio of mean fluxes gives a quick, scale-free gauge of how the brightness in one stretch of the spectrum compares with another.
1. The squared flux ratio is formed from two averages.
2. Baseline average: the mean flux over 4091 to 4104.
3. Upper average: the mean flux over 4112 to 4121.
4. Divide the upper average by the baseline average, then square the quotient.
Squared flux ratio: 1.04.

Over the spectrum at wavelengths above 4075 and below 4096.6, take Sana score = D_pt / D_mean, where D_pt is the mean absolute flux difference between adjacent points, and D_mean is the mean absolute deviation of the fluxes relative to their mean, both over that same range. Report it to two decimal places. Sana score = 0.37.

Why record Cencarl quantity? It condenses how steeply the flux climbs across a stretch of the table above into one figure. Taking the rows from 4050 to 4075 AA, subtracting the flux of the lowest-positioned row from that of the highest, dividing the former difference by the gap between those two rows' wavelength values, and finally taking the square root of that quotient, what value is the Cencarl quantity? 0.31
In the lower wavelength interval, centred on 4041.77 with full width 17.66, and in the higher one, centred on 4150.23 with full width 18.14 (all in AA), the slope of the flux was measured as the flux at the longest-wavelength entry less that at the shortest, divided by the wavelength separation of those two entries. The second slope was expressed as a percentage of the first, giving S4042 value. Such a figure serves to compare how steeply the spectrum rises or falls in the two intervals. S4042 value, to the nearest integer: 60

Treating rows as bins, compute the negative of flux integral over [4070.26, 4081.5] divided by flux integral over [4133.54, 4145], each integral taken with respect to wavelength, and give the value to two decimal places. -1.04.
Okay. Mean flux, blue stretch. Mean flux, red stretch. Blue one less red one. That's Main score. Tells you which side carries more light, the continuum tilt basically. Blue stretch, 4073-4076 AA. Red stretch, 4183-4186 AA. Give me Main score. 0.8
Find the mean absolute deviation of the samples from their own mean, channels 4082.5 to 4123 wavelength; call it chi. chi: 1.2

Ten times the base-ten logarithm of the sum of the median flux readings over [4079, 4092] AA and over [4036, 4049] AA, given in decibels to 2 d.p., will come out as 14.05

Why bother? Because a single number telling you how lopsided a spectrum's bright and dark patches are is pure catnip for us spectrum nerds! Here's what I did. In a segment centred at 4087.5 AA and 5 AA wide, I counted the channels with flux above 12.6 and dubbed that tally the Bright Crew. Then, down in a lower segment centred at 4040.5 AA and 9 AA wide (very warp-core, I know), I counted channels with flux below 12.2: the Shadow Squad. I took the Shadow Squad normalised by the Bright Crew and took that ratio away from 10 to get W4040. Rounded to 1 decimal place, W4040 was 9.0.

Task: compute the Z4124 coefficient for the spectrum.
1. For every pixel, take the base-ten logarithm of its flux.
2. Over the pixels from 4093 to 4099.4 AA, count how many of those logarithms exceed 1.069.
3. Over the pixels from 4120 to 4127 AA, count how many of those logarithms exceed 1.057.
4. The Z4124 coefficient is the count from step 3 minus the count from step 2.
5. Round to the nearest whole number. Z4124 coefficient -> 4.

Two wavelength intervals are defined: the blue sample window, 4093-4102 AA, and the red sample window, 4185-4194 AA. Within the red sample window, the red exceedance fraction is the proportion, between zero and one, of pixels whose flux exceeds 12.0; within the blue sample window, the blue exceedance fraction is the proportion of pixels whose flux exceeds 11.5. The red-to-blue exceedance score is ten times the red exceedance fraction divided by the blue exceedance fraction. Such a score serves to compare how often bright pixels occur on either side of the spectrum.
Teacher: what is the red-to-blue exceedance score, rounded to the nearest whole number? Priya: 39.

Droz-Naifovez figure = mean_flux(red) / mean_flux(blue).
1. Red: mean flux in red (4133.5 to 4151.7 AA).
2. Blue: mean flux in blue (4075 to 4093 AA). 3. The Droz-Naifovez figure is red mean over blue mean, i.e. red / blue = 0.85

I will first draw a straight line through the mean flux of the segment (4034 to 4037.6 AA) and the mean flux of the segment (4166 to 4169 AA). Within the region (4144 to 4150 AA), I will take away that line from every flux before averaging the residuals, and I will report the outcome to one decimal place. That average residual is -1.0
